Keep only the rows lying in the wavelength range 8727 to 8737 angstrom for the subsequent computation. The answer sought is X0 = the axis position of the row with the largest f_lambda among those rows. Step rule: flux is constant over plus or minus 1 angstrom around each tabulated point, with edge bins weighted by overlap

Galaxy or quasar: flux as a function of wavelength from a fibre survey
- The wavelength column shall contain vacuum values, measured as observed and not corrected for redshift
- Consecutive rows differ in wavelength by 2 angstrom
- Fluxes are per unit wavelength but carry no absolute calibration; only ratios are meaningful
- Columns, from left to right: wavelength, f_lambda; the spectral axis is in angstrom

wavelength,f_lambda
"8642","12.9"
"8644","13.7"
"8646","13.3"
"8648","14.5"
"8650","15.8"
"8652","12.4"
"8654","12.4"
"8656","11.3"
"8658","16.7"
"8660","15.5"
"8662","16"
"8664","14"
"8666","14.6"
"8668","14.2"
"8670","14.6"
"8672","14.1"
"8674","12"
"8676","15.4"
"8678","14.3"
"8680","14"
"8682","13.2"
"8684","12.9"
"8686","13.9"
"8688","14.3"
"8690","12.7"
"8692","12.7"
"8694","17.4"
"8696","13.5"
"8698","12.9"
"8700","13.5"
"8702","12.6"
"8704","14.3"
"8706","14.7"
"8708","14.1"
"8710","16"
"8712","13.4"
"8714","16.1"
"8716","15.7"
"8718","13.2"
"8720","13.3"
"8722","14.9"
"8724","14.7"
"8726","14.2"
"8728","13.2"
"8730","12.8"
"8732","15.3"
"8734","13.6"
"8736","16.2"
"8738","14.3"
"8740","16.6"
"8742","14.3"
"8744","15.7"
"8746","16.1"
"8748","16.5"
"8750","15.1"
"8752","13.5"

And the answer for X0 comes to 8736 angstrom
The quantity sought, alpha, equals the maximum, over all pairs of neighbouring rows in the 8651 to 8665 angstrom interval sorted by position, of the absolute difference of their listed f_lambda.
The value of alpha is 5.4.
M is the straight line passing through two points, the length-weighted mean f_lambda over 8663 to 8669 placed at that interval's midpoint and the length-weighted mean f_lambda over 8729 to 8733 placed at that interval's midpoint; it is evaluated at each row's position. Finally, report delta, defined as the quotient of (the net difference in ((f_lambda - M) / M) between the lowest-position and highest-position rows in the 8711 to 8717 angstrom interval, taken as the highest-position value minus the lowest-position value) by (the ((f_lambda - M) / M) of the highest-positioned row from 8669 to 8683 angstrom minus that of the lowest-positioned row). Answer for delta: -1.7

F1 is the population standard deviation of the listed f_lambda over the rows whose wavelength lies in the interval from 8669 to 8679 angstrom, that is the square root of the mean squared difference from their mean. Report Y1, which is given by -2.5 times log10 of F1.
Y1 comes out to -0.13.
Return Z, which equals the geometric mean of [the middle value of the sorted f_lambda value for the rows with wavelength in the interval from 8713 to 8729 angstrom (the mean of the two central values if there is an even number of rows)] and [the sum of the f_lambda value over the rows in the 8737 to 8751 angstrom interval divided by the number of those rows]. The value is 15.0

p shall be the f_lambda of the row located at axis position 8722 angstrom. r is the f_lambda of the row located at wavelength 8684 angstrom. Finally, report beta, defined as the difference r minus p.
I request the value -2.0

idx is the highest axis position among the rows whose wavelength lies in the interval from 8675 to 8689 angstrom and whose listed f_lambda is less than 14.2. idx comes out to 8686 angstrom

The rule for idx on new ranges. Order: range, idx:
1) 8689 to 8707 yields 8702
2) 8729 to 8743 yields 8734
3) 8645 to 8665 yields 8664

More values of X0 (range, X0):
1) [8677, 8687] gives 8678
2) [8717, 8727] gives 8722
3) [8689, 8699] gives 8694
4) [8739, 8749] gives 8740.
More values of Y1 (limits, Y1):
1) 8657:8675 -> -0.27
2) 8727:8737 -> -0.29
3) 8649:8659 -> -0.82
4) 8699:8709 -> 0.34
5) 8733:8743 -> -0.18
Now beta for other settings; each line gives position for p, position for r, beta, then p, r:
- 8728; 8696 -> 0.3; 13.2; 13.5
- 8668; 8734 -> -0.6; 14.2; 13.6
